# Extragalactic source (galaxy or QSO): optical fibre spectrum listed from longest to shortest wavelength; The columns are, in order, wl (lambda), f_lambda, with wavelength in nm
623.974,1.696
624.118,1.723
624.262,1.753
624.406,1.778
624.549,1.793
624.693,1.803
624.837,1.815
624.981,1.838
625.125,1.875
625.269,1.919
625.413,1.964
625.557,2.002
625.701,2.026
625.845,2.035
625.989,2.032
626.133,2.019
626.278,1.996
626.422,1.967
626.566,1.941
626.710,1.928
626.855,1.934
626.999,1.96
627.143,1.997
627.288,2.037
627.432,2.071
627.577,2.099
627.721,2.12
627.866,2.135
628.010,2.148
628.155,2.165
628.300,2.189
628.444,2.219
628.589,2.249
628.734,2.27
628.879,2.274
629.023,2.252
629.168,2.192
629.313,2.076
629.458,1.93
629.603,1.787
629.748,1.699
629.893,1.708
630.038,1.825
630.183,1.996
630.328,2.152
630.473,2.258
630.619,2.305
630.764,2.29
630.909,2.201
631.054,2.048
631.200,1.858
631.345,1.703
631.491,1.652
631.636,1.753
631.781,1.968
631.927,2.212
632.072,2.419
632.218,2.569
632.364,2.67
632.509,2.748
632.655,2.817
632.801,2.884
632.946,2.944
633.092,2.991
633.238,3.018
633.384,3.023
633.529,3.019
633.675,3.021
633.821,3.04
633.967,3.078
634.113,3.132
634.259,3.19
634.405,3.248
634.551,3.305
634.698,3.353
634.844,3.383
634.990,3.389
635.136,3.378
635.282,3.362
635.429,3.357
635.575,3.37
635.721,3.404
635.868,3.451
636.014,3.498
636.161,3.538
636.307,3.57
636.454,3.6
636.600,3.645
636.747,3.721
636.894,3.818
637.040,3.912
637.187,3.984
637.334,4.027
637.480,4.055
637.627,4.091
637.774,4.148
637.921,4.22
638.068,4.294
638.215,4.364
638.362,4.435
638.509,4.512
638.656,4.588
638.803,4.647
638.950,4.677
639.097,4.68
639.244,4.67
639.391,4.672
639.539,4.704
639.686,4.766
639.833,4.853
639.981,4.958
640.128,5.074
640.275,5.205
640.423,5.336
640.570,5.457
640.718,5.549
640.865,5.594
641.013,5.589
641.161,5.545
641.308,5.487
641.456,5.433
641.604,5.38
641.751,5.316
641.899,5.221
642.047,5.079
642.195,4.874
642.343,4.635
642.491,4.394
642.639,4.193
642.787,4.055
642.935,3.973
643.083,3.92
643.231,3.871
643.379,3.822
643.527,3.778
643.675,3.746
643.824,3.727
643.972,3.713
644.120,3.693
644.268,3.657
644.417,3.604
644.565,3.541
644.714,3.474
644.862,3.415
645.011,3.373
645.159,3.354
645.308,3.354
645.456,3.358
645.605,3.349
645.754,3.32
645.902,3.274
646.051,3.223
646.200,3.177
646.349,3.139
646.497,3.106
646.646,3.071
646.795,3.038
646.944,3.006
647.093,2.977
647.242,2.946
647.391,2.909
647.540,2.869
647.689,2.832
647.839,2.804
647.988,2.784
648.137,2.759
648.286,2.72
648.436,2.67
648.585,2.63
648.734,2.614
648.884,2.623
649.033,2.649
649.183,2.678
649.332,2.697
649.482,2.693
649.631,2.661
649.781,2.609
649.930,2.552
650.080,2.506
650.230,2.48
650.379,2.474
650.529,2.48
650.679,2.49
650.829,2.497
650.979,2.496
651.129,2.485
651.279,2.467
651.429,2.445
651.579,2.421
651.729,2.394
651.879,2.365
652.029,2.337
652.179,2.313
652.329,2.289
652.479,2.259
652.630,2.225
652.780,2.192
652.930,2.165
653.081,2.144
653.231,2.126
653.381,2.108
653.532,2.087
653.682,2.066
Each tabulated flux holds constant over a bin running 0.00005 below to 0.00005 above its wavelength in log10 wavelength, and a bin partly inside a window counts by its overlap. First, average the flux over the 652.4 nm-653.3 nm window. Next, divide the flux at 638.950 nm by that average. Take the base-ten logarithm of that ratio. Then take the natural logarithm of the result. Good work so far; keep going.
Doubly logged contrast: -1.1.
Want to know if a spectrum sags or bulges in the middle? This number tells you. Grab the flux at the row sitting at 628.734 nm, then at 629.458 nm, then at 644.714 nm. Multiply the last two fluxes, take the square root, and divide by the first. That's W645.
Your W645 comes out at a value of 1.1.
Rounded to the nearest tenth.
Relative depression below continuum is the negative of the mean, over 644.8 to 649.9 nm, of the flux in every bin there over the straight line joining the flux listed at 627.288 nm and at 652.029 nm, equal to -1.3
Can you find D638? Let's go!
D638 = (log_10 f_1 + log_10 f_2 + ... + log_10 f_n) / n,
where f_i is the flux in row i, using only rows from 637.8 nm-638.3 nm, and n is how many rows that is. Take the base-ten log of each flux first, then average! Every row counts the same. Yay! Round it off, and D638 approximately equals 0.6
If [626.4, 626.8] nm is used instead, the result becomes 0.3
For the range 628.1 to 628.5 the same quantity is 0.3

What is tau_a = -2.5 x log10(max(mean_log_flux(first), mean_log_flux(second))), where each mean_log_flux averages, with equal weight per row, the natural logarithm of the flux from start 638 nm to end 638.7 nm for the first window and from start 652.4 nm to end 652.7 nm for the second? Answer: -0.43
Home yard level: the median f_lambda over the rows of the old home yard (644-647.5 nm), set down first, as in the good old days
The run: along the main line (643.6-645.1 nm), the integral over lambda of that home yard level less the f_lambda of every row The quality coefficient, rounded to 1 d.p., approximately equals -0.4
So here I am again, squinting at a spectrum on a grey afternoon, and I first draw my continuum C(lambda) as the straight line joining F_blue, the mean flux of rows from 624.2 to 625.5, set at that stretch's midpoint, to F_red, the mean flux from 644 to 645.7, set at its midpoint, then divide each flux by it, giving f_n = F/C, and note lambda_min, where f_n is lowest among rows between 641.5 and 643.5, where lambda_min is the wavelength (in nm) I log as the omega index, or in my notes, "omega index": 643.379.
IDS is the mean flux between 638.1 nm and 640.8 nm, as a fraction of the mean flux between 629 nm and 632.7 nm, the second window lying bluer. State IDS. 2.29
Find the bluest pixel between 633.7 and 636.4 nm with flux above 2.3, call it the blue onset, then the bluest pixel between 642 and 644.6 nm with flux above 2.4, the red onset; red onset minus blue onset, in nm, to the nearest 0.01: 8.23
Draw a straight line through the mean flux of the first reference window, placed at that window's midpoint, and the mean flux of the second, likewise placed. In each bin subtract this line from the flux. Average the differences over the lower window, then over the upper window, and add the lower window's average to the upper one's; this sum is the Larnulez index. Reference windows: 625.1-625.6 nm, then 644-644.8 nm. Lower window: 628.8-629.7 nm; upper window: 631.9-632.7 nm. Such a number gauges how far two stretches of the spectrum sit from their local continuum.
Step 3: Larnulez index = -0.2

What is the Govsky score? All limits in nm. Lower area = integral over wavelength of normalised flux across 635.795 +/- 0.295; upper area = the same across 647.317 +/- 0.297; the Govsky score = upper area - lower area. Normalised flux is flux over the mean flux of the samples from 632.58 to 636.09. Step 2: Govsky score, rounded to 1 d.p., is -0.1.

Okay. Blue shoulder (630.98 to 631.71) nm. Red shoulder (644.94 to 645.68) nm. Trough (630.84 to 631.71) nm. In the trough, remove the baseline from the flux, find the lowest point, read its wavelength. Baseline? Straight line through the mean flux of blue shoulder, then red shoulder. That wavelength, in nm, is 631.491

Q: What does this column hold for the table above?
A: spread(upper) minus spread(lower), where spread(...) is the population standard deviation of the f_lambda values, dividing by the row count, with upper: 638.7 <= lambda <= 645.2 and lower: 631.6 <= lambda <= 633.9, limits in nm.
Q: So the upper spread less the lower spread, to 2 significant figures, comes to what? 0.34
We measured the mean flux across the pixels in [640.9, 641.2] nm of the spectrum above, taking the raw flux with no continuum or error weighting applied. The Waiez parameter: 5.6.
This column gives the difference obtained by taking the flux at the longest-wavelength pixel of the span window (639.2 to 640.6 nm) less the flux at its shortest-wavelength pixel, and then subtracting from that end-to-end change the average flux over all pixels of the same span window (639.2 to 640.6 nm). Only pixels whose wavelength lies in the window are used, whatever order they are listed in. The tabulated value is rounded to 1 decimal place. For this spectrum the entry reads -4.2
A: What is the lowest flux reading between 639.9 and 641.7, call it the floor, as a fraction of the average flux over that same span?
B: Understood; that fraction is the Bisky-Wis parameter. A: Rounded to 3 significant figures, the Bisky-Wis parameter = 0.921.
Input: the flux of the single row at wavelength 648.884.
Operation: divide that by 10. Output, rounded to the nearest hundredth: 0.26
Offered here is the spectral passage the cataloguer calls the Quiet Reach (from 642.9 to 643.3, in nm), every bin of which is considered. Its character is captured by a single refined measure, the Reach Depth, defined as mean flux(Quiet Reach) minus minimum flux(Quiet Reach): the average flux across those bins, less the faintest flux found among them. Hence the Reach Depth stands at 0.05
